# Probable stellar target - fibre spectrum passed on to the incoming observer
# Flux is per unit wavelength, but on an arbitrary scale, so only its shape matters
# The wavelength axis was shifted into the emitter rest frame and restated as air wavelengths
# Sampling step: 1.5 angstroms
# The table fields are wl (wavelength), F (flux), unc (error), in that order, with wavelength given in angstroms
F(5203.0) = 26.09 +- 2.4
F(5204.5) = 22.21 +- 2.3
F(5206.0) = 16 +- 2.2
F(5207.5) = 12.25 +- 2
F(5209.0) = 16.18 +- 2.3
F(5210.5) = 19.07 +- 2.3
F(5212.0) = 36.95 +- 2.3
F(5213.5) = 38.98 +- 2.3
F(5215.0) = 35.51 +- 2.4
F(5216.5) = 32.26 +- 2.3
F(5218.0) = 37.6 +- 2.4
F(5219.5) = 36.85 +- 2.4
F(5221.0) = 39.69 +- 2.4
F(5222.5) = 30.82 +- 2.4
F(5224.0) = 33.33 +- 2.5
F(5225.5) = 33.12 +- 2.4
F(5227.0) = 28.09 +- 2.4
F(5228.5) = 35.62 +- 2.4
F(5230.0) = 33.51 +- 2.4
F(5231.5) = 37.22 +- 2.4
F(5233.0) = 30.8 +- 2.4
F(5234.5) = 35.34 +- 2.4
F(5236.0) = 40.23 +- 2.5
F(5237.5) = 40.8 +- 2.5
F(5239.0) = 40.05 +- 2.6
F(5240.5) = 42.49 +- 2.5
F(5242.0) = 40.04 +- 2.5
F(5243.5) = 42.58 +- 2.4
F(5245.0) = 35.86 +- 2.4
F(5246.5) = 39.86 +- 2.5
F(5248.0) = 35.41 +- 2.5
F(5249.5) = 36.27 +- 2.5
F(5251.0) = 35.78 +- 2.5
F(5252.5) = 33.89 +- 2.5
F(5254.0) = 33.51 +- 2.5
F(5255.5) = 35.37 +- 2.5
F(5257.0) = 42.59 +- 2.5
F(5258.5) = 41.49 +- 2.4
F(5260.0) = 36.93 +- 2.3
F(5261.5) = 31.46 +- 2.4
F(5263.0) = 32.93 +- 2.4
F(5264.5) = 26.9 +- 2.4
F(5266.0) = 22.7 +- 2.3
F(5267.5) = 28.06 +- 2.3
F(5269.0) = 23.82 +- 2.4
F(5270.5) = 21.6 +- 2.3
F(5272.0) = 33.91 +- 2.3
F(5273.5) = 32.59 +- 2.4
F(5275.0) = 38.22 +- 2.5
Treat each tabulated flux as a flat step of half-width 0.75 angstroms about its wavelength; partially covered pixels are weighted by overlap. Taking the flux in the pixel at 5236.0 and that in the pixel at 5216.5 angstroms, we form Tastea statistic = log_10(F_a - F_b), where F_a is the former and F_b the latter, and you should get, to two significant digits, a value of 0.90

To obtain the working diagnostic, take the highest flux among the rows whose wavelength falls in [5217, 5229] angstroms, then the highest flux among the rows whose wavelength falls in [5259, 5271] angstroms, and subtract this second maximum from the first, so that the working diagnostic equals 3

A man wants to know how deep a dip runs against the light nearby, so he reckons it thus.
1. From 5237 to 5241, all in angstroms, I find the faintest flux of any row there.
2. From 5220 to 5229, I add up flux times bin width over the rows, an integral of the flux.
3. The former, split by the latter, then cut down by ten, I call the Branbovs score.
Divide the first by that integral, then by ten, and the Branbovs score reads 0.0133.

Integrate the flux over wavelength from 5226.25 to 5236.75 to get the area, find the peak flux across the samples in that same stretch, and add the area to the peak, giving 401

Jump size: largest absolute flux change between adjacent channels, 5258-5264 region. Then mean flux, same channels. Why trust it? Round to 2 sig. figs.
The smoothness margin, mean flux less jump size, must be 30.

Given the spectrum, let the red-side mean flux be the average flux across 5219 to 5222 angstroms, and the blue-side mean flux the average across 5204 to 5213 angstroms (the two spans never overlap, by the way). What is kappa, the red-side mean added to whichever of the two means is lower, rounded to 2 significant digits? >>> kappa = 59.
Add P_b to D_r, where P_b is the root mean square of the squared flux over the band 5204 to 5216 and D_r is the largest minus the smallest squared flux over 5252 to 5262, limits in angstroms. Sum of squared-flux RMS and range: 1711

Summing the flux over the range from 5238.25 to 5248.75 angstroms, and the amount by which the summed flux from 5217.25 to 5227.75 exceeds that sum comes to -37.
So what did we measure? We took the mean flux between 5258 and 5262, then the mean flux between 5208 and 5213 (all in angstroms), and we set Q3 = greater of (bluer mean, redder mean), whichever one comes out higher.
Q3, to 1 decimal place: 36.6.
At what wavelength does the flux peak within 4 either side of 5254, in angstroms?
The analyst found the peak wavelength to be 5257.0 angstroms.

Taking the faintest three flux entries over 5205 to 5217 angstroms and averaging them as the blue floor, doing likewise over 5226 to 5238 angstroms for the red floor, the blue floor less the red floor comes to -16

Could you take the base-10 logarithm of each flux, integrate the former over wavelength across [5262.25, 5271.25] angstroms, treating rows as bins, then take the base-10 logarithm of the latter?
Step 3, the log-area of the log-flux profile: 1.10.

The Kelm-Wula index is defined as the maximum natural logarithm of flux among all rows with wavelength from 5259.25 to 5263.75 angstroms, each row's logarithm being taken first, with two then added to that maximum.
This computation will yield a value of 5.61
